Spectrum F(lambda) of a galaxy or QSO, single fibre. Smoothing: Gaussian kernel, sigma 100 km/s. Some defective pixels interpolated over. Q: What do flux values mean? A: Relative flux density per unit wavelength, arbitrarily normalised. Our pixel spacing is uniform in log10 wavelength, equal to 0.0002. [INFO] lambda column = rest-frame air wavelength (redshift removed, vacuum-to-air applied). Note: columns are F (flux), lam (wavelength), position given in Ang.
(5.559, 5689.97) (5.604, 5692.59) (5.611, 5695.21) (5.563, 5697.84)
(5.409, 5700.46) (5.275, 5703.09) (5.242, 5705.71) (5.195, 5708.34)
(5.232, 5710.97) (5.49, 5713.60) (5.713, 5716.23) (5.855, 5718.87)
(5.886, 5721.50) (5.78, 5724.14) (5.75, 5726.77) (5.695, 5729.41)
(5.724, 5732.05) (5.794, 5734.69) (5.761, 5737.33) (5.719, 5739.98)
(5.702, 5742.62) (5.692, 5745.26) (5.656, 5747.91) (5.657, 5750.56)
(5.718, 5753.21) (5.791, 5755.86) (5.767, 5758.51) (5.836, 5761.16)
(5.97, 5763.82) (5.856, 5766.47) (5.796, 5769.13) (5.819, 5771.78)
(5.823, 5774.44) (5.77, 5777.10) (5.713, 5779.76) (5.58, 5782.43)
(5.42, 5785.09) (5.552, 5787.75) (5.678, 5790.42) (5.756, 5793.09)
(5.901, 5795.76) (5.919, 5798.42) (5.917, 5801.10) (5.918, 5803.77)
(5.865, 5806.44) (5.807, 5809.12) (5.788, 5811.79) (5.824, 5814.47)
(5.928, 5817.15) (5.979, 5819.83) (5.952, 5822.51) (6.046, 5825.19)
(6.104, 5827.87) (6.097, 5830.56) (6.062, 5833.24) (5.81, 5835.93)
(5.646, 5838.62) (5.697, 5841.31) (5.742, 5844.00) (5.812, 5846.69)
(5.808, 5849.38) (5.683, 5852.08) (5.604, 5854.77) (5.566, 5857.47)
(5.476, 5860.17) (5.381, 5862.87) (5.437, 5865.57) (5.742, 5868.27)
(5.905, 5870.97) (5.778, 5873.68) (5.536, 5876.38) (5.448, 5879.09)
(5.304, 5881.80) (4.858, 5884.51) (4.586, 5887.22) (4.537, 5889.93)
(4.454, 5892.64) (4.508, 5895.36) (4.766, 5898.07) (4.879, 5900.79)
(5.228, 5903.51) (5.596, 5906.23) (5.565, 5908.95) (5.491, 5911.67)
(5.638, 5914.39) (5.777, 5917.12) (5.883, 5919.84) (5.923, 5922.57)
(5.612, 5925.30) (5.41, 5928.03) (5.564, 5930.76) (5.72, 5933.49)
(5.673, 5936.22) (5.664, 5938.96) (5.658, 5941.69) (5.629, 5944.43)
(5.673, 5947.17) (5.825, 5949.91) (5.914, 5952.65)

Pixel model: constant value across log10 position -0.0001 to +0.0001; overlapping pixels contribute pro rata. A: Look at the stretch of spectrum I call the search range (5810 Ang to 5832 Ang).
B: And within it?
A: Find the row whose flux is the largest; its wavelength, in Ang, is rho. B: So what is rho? 5827.87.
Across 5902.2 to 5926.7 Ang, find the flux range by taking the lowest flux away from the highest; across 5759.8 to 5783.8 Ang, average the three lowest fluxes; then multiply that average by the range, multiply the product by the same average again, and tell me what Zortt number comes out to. 22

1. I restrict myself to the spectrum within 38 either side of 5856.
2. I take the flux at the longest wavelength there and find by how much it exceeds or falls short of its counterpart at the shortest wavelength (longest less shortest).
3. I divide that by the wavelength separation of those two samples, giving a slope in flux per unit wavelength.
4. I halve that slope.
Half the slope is -0.0105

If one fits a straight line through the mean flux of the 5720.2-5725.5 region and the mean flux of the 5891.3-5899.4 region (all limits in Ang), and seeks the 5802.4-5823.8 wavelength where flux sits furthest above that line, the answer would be 5819.83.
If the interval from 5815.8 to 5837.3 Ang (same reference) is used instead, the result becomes 5830.56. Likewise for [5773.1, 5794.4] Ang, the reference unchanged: 5793.09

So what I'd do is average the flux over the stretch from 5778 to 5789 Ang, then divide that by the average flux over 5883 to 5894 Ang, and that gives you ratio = 1.21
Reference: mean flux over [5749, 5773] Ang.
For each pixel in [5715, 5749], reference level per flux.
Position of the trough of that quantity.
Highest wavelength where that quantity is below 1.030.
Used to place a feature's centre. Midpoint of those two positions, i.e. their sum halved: 5734.7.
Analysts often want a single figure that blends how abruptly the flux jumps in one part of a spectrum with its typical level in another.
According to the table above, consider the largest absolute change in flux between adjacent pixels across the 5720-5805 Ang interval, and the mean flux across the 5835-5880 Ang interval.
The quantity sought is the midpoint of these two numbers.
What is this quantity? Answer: 2.91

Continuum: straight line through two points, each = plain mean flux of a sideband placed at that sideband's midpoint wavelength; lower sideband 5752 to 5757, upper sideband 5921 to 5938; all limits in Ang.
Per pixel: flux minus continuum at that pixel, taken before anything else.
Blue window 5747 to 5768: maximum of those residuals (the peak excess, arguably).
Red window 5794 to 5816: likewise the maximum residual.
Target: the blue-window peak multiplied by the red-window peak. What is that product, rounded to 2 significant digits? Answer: 0.043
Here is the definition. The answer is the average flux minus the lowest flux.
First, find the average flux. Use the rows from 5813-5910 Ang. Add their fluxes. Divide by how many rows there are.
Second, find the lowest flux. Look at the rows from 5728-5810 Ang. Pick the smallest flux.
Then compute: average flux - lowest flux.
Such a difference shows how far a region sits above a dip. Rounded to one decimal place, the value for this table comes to 0.1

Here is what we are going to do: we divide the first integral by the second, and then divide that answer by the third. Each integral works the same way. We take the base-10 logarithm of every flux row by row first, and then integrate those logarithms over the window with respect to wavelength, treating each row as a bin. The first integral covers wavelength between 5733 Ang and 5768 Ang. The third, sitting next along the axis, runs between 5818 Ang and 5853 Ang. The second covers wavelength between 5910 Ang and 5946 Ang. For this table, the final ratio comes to 0.0365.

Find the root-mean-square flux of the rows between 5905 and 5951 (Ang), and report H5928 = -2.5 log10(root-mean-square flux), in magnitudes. -1.88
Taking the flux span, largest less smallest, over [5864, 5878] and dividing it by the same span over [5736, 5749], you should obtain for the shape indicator 4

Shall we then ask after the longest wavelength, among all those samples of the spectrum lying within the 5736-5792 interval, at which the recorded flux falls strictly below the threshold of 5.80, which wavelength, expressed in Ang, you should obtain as 5790.42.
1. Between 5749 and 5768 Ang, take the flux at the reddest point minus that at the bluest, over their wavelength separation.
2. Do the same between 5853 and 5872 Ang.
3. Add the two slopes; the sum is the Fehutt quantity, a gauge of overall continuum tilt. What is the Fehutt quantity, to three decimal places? 0.031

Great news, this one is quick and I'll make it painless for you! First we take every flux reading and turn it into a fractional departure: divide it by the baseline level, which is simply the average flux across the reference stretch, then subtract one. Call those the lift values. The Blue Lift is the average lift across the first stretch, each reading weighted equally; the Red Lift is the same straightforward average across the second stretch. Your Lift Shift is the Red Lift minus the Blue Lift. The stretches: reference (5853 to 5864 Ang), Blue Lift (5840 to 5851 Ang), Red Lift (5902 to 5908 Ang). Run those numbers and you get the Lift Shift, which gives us -0.06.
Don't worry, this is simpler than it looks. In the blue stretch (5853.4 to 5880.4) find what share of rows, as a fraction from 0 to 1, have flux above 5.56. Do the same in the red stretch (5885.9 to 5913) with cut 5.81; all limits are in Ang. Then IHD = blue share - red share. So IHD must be 0.50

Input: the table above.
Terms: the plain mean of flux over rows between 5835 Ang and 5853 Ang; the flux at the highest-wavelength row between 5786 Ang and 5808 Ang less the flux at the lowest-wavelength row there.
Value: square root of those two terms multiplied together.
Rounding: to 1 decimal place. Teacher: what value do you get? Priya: 1.3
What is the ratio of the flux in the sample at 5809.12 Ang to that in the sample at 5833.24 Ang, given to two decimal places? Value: 0.96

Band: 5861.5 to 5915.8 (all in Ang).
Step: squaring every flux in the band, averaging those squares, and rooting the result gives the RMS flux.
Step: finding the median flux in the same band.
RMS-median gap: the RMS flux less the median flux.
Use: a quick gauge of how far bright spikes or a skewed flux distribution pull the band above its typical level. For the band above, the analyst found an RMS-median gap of -0.16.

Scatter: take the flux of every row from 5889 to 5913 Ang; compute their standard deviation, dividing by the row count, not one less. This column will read 0.45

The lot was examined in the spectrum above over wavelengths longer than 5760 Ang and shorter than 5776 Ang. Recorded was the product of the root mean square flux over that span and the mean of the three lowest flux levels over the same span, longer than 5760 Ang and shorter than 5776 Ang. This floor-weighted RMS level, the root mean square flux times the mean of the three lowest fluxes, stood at 34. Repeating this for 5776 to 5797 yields 31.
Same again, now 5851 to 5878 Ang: 30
